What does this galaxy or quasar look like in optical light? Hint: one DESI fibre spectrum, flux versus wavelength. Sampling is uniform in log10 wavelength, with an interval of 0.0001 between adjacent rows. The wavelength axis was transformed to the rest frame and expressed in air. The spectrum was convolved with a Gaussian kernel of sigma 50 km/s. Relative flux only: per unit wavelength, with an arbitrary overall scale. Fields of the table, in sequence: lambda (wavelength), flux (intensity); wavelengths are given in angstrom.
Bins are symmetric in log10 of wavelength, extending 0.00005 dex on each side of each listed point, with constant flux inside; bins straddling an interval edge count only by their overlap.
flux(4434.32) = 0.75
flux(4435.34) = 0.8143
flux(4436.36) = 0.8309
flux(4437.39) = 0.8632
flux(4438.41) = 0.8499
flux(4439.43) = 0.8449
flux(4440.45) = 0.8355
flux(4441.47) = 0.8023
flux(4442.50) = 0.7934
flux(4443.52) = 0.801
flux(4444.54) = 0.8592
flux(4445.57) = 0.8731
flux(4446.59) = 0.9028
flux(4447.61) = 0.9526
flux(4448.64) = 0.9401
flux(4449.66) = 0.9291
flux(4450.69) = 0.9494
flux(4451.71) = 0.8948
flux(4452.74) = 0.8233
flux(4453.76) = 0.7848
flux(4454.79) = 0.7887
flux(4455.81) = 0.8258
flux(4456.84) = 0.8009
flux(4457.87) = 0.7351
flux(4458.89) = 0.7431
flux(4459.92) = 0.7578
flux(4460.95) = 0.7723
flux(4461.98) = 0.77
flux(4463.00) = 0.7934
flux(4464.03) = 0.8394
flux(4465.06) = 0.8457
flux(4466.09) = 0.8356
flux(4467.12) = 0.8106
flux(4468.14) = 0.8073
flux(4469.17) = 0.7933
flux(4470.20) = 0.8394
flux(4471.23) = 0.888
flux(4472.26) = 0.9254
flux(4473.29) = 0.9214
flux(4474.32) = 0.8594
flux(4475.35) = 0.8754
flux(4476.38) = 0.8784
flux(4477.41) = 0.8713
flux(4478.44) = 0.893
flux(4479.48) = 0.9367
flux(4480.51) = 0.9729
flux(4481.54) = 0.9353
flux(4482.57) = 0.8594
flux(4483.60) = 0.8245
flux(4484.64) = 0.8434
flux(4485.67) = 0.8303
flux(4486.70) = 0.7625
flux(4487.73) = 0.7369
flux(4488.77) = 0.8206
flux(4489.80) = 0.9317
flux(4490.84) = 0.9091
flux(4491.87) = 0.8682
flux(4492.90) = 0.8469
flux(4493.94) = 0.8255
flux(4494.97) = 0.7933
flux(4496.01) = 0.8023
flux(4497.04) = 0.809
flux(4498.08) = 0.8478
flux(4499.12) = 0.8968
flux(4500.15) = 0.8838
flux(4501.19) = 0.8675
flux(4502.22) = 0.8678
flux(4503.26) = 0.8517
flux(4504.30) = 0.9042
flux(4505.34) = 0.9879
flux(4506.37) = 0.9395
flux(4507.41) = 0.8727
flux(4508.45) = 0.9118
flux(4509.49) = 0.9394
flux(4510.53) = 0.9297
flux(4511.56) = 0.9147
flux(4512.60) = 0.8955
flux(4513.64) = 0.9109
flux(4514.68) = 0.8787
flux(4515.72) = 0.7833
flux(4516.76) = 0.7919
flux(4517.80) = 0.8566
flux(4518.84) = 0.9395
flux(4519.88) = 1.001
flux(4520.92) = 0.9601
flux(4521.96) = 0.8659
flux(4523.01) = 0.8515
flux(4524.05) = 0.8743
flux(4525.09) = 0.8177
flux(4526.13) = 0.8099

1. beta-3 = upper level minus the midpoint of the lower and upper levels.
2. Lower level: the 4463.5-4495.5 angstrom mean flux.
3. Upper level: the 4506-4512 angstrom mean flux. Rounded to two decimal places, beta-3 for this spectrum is 0.03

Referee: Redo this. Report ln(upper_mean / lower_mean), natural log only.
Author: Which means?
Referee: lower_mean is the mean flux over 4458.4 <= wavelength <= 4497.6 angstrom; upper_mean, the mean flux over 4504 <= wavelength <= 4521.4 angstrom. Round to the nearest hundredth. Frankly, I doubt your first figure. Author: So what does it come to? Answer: 0.07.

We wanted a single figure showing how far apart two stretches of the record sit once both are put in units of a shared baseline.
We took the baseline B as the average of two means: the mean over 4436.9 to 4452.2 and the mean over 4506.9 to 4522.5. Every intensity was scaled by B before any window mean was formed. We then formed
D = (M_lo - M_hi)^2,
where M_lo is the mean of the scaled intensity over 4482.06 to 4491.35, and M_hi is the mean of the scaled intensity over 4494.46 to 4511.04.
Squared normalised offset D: 0.0027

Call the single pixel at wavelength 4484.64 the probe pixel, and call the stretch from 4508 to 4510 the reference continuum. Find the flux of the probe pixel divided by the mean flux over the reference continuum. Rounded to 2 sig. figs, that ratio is 0.91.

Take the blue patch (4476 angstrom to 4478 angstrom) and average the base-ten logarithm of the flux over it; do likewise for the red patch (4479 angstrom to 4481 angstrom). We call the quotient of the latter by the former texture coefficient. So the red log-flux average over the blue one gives 0.3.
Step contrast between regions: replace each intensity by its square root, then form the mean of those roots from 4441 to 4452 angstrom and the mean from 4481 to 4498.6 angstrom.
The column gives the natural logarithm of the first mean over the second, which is 0.03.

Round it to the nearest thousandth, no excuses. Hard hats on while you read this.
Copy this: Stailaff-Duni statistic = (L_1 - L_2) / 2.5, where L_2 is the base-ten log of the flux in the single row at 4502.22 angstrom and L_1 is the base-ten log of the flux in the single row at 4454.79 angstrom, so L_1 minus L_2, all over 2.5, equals -0.017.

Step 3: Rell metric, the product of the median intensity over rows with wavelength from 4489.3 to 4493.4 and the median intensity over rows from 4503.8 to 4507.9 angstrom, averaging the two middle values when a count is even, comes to 0.82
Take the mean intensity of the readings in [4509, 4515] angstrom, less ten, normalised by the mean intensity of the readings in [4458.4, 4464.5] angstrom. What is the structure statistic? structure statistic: -11.7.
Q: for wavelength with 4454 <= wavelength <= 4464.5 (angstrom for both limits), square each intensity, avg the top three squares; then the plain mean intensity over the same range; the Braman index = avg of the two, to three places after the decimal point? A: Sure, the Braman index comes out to 0.729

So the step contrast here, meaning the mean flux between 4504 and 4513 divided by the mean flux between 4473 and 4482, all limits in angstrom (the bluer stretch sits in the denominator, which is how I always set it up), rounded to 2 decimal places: 1.02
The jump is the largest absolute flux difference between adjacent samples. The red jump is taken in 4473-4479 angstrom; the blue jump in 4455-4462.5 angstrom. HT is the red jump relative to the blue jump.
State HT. 0.9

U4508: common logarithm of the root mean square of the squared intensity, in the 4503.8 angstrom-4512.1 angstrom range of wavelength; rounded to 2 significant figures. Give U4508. -0.066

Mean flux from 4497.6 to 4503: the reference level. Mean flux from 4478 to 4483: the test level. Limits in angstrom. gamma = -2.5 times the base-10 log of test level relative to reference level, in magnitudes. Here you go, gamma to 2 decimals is -0.06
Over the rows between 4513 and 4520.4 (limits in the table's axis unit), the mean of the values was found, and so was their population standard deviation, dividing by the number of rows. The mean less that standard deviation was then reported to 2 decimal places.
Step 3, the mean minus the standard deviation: 0.81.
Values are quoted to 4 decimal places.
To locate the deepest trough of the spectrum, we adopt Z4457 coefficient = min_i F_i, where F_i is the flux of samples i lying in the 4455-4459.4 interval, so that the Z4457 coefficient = 0.7351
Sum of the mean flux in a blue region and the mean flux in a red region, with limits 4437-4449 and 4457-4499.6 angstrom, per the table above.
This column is 1.70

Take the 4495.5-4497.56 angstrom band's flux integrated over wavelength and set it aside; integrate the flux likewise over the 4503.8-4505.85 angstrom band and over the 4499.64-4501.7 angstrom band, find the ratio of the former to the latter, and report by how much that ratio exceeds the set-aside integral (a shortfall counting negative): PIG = -0.59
